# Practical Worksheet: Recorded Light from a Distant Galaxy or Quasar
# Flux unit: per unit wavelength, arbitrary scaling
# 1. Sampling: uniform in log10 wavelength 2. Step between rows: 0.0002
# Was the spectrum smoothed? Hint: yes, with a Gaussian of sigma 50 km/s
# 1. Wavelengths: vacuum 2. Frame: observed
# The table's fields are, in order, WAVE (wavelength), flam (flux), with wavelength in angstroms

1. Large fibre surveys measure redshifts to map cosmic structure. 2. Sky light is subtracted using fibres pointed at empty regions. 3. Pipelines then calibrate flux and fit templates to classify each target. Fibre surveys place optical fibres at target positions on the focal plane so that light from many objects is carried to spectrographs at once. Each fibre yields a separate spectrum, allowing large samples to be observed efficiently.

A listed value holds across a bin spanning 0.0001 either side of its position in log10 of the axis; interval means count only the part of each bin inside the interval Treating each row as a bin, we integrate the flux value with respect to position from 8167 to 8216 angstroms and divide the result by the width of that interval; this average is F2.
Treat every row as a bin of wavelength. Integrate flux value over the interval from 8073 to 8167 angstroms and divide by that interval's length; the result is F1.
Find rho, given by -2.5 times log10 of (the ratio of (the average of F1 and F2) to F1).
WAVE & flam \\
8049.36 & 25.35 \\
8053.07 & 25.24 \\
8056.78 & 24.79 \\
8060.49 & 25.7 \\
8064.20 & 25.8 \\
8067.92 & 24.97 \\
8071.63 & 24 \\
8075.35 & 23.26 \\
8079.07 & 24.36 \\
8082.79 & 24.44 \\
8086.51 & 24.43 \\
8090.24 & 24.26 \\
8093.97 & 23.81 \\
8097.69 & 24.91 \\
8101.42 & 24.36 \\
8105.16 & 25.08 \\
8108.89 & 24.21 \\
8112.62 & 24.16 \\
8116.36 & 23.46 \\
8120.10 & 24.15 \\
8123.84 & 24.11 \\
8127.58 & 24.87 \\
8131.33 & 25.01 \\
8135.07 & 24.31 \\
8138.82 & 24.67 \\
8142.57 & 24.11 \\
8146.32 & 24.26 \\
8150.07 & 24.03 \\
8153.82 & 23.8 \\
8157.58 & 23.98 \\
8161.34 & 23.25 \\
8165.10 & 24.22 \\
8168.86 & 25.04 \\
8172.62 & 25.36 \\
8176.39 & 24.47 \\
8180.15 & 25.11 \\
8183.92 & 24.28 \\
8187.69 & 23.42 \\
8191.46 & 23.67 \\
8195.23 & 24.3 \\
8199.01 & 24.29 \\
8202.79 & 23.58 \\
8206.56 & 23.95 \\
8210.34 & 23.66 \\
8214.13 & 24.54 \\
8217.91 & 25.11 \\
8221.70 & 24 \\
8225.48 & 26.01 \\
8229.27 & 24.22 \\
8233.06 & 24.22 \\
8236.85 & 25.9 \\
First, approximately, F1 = 24.2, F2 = 24.3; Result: -0.0014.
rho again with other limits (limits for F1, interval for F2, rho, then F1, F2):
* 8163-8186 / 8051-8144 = 0.0049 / 24.7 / 24.5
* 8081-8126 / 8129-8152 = -0.0027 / 24.3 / 24.4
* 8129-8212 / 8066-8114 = -0.0025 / 24.2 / 24.3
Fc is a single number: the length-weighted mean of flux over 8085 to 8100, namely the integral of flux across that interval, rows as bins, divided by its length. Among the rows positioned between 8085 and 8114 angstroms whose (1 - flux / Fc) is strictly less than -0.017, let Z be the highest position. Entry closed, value 8105.16 angstroms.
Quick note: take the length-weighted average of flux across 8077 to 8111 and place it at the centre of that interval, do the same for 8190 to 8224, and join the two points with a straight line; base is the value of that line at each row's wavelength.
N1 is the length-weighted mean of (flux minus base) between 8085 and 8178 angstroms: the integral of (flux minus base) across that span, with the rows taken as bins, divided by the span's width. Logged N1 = 0.00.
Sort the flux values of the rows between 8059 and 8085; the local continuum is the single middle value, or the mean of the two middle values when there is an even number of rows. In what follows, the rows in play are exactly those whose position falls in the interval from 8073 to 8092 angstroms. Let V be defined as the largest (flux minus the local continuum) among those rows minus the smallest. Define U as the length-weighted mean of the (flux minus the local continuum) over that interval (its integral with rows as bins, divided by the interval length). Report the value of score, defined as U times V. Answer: -0.35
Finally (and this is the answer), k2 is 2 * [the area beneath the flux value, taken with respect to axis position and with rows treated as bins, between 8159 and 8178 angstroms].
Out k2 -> 929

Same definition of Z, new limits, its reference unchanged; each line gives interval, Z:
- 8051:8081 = 8067.92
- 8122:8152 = 8131.33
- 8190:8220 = 8217.91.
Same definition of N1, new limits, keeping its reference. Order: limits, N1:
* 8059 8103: 0.06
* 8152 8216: -0.04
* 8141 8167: -0.33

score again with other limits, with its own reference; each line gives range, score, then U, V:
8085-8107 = 0.04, 0.04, 1.3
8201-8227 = -0.13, -0.05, 2.4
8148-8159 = -0.11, -0.50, 0.2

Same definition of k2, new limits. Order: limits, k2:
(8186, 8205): 907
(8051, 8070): 961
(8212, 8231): 941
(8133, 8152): 923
